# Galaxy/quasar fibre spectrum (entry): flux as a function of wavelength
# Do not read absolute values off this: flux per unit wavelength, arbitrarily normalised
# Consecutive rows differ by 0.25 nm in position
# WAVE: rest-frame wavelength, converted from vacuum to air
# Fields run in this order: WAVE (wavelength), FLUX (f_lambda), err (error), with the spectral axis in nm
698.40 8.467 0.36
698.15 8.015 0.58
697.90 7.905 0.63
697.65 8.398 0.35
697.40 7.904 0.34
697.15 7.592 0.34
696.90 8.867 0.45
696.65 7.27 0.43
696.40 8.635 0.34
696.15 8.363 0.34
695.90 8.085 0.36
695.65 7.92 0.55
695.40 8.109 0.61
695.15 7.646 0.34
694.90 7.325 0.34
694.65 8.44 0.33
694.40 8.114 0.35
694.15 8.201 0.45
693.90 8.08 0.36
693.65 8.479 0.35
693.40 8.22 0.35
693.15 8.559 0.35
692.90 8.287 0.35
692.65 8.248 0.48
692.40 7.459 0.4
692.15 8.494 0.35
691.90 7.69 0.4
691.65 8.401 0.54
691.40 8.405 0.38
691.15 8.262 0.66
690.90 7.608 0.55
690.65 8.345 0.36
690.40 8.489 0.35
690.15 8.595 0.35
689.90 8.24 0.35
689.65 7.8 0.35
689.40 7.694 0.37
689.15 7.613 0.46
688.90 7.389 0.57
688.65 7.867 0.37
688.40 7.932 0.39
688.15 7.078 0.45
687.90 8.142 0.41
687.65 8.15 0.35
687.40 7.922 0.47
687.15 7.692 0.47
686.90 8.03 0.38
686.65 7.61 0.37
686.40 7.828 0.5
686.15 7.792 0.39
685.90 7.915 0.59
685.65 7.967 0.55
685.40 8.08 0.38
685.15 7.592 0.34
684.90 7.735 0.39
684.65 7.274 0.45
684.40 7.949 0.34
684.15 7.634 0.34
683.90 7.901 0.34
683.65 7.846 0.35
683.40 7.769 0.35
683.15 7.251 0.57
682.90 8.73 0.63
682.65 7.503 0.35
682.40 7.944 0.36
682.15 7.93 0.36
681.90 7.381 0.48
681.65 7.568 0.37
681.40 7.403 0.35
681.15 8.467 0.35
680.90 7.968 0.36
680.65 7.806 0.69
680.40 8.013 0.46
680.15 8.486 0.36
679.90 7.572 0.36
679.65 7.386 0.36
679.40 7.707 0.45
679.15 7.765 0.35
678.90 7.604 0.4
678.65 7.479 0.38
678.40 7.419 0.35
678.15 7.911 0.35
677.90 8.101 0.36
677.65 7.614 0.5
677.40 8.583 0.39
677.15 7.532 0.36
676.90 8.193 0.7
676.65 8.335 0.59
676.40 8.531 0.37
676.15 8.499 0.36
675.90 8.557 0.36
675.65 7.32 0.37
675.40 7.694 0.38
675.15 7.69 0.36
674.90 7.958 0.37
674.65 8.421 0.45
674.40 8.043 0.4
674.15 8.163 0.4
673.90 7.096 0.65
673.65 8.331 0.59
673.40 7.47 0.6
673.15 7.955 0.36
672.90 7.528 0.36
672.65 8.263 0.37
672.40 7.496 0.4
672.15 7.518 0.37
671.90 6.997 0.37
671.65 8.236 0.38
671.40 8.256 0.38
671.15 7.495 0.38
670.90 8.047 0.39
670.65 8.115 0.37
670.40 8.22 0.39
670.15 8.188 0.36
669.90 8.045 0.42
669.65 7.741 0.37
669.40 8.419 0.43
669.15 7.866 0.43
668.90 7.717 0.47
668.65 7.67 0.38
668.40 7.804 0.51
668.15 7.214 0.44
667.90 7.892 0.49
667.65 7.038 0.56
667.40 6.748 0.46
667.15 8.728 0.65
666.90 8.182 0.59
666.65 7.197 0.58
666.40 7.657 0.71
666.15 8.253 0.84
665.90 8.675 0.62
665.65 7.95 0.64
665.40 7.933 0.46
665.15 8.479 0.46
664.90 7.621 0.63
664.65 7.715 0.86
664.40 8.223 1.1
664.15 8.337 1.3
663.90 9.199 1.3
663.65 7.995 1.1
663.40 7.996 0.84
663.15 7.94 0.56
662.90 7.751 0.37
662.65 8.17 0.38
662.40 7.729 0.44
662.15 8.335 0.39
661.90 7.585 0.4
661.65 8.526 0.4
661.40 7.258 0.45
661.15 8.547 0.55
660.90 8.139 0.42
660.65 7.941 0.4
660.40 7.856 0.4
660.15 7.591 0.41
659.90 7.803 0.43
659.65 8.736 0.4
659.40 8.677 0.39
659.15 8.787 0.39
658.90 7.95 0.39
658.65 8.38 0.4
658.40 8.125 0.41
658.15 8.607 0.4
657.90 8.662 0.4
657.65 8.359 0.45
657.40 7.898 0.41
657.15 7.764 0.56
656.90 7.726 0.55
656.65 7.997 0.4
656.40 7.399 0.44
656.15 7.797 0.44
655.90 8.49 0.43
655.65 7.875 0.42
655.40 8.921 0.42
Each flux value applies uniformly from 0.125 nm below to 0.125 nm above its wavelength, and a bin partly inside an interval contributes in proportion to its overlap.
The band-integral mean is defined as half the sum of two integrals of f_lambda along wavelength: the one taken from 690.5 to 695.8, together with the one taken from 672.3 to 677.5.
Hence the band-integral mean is 42.2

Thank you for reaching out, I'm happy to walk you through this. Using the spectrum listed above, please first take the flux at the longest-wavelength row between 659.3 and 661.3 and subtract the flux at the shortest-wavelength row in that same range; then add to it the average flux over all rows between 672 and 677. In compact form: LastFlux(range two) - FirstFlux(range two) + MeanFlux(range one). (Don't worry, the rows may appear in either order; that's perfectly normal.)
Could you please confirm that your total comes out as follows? 7.8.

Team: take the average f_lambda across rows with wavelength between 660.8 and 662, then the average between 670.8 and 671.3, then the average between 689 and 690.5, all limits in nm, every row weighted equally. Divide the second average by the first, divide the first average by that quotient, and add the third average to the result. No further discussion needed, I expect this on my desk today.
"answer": 16.3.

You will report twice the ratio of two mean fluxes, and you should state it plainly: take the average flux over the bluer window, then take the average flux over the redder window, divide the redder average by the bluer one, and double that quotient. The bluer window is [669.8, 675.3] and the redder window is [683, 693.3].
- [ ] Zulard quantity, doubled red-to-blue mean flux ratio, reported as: 2.01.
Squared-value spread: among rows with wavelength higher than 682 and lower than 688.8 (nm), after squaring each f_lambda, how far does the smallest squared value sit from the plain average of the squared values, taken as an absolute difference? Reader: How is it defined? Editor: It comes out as 11.1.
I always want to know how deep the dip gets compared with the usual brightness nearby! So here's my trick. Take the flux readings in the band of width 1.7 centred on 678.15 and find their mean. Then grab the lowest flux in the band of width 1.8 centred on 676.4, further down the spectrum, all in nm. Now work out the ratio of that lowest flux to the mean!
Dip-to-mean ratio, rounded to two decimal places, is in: 0.94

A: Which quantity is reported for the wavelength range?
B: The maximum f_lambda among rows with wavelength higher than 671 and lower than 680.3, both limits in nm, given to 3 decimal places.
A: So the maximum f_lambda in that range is 8.583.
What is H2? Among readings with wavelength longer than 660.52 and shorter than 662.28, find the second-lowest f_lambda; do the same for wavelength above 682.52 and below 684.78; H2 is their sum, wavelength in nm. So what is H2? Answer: 14.9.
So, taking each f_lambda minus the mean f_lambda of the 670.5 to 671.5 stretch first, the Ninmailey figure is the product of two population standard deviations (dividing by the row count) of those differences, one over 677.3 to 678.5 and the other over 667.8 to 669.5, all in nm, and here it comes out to 0.133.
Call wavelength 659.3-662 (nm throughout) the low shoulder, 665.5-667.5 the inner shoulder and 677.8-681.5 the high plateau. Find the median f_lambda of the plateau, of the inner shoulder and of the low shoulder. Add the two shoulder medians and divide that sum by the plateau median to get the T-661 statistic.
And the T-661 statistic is 2.06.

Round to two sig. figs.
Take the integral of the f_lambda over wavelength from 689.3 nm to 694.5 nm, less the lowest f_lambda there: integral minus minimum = 35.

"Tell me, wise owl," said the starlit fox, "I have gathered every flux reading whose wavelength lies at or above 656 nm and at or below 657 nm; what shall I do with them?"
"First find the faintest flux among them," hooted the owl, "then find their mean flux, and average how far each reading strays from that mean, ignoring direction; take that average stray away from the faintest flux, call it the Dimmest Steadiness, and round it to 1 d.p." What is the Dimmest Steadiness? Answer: 7.2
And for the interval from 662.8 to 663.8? 7.7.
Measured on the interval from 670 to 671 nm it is 8.0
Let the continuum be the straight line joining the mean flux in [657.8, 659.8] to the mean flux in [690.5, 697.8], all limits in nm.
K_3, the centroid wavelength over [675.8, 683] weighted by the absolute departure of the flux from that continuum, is 679.76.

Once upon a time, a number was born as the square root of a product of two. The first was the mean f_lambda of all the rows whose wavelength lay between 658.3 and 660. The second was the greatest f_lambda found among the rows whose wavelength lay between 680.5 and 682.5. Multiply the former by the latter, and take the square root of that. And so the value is 8.41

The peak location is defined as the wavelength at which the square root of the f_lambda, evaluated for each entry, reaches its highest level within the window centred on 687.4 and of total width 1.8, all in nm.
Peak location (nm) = 687.65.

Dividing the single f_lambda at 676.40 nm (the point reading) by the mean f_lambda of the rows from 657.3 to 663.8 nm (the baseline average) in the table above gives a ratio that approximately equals 1.05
